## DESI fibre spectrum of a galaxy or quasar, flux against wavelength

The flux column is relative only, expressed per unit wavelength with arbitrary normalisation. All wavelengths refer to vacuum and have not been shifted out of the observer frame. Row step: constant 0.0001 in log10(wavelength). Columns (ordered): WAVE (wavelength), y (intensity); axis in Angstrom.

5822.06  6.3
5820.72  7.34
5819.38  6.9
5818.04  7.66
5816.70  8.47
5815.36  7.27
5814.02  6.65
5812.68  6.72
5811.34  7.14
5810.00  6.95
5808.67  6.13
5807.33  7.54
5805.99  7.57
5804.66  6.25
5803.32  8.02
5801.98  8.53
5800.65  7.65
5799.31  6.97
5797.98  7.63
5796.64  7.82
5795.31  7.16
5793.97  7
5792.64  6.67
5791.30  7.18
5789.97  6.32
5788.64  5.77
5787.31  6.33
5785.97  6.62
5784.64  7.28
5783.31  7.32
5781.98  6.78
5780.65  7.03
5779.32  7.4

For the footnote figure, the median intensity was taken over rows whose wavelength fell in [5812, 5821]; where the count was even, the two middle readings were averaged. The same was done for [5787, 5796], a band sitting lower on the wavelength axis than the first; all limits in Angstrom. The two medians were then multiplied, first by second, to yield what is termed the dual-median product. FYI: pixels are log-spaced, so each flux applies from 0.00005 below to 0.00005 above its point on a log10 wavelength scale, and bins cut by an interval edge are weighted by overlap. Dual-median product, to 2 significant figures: 48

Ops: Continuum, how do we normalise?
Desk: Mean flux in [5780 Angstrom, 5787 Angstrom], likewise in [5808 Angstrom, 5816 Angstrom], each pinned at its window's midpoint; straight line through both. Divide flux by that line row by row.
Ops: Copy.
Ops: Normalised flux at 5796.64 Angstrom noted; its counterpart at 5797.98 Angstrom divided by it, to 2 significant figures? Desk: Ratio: 0.98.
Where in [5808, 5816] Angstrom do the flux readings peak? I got 5815.36 Angstrom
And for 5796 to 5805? 5801.98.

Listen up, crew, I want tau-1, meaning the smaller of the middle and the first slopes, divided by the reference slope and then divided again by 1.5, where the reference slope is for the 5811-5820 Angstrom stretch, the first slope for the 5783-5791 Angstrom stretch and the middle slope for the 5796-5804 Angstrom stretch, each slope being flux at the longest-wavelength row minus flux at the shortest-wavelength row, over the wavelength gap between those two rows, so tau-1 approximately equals 3.4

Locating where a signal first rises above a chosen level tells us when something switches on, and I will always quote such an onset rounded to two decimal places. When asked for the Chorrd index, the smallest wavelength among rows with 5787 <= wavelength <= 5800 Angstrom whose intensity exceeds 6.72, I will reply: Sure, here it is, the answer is 5791.30 Angstrom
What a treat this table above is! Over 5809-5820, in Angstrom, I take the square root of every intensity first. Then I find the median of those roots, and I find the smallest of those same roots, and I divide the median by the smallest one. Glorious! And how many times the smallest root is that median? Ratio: 1.029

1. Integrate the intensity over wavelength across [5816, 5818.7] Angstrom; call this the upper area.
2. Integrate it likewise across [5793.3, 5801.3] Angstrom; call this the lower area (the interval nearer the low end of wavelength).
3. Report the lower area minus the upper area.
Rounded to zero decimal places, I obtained 37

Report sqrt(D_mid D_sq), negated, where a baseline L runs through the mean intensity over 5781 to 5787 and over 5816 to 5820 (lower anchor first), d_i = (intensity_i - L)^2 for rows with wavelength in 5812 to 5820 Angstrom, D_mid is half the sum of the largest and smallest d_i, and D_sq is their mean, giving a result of -0.48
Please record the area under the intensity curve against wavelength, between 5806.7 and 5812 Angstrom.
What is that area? 37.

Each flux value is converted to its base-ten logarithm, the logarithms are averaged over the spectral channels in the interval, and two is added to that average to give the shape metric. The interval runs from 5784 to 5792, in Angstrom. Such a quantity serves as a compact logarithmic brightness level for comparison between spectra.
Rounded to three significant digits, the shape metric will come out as 2.82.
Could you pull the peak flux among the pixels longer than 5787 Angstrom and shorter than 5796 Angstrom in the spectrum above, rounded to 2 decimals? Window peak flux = 7.18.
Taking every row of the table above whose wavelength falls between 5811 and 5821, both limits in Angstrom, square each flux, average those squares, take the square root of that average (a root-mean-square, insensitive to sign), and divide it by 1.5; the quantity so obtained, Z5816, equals 4.86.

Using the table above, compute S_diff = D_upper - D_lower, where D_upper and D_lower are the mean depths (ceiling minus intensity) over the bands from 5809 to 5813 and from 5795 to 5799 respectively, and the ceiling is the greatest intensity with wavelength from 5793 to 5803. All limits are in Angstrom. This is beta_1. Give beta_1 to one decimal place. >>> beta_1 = 0.6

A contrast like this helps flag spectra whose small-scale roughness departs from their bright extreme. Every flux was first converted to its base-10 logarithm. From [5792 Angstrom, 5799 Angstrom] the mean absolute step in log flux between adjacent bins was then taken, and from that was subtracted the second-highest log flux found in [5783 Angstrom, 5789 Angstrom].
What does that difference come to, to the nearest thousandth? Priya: -0.842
